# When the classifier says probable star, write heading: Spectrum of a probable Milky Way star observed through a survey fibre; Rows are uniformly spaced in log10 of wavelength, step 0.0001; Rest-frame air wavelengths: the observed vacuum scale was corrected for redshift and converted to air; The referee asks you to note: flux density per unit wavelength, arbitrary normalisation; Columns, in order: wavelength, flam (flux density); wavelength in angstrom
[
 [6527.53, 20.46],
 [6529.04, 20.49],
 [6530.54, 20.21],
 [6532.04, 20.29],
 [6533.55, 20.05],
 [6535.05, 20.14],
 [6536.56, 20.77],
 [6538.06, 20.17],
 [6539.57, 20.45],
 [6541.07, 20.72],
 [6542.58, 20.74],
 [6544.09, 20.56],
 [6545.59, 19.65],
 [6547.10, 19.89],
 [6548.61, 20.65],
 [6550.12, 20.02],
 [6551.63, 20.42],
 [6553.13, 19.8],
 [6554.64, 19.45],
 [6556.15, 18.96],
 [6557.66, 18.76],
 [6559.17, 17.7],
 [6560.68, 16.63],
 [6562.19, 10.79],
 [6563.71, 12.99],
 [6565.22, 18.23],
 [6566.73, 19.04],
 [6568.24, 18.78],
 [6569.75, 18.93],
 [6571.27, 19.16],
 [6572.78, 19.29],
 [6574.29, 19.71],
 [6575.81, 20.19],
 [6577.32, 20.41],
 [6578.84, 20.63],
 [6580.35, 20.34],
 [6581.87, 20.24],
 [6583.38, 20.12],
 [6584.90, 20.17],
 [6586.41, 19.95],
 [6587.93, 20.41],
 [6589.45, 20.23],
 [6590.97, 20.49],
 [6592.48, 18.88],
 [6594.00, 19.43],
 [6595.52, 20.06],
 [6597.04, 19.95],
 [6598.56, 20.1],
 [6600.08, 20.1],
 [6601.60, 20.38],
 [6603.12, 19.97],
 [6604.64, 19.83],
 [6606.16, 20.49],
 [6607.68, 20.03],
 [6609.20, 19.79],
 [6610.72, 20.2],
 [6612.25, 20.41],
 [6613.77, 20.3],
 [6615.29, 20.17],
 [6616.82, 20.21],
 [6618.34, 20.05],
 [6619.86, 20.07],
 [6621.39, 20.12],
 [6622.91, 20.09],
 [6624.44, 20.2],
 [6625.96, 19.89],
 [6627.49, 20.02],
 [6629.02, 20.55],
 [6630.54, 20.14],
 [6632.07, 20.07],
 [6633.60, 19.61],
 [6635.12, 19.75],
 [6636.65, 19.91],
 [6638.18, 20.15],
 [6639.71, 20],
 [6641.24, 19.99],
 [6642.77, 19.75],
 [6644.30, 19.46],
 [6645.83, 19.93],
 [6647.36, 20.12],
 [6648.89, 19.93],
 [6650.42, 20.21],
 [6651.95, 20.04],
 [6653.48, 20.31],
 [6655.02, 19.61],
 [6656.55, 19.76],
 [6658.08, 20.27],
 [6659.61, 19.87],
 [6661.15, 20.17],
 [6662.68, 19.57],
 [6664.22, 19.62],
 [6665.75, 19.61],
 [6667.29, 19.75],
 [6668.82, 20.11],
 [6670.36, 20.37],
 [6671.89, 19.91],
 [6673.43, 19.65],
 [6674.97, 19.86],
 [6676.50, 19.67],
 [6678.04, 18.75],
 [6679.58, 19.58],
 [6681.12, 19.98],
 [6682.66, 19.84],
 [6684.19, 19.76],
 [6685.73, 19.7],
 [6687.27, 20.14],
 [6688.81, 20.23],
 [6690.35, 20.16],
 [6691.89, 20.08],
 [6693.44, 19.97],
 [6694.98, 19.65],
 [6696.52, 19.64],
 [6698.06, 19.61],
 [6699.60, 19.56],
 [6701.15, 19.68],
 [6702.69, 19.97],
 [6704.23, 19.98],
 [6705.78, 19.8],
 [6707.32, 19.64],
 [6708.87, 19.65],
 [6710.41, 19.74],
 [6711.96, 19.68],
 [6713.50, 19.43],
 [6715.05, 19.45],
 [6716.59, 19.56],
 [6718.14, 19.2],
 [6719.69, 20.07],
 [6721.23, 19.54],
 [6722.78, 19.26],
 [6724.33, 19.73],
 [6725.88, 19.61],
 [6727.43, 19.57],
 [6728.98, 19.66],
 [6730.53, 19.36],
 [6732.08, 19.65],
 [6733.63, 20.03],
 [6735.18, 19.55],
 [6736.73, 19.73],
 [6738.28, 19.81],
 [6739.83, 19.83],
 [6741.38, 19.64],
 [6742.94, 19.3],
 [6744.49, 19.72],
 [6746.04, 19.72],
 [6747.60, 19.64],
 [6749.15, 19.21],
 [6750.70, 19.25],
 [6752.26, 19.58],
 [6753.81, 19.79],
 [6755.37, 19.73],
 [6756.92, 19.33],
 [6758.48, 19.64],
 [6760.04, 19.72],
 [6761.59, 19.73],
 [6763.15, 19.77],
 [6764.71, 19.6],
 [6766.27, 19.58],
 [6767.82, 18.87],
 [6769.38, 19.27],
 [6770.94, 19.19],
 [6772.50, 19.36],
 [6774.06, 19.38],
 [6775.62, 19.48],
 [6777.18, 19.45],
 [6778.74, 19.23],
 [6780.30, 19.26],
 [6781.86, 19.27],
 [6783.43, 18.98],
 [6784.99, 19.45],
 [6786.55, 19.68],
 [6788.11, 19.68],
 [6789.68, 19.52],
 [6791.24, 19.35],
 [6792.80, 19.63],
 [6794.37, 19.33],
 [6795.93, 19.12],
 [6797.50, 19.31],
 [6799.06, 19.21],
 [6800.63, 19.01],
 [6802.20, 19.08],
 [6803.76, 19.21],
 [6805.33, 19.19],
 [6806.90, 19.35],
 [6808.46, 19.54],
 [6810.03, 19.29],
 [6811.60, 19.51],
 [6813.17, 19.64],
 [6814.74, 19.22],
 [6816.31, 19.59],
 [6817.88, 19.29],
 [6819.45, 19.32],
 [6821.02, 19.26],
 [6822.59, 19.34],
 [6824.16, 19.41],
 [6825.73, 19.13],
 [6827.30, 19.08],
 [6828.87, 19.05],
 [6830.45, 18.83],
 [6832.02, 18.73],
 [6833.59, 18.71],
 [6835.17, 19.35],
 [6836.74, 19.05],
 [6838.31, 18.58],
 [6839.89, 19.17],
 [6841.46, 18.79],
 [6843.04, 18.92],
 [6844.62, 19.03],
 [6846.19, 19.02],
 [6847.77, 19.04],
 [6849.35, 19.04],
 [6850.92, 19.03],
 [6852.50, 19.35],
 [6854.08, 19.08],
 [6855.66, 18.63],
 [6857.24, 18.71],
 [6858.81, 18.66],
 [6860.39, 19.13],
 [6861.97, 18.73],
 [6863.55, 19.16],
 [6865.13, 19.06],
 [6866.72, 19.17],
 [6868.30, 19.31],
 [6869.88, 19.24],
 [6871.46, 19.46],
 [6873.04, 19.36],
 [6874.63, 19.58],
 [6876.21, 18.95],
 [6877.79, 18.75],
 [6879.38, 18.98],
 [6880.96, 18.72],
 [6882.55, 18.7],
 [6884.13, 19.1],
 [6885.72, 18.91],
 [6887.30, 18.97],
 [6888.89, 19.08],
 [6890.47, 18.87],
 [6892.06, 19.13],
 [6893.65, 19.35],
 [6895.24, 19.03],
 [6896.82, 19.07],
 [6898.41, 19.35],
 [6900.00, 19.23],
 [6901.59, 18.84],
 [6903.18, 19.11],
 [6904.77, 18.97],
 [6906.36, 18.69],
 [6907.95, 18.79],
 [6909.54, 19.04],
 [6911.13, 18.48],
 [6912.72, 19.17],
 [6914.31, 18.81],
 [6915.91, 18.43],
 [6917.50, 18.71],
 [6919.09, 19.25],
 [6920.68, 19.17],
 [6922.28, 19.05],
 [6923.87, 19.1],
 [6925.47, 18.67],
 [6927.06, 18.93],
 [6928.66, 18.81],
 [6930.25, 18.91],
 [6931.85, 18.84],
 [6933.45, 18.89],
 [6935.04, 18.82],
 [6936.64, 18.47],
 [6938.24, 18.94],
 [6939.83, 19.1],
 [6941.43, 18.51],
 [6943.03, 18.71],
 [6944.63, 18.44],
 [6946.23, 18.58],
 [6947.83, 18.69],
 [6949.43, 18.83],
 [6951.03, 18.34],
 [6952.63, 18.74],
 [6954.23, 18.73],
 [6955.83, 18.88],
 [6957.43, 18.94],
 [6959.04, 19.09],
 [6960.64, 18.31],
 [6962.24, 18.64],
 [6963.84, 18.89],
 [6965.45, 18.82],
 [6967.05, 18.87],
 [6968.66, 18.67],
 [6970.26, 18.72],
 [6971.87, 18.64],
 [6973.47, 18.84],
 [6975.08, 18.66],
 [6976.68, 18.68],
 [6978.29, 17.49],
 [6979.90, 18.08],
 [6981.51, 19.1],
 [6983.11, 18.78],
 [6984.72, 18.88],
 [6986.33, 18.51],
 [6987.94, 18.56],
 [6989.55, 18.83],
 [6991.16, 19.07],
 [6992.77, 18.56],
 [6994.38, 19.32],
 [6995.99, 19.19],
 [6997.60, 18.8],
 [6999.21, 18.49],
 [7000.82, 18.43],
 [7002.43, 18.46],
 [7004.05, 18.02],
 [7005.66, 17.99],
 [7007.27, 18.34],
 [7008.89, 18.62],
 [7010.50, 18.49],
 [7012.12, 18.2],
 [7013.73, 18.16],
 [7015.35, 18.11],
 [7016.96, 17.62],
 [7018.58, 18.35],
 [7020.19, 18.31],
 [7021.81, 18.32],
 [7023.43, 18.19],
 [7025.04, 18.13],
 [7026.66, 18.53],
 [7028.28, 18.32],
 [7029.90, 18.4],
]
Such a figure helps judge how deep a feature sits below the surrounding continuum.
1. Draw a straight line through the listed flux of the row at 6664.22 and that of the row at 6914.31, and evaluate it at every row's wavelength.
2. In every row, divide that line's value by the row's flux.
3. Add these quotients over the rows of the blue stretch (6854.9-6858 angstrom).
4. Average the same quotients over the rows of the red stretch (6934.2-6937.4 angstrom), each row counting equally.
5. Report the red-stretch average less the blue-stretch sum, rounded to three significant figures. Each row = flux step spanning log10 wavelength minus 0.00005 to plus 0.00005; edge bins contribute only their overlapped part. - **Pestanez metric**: -1.03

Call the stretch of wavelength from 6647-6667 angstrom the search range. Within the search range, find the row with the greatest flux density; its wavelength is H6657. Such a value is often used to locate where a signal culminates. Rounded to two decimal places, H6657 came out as 6653.48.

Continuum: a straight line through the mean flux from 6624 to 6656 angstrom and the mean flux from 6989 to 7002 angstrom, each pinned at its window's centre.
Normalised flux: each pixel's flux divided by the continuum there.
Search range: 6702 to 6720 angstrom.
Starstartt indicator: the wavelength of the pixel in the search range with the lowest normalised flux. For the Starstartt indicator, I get 6718.14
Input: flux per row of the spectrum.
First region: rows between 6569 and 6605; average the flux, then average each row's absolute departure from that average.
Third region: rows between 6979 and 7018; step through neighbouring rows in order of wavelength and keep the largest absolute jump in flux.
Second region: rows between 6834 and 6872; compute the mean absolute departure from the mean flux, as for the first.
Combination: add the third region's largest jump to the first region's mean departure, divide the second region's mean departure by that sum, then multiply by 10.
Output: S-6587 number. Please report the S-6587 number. 1.3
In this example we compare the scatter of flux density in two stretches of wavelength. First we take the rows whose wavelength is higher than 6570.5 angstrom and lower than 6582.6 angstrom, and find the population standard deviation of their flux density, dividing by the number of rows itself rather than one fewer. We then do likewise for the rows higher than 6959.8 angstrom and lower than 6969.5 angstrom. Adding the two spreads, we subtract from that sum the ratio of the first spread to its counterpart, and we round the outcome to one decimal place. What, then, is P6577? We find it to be -1.9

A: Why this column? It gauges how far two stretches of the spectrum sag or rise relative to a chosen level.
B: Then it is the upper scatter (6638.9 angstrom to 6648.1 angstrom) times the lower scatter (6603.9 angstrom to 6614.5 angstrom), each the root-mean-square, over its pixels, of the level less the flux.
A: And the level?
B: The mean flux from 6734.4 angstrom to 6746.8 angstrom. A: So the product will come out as 0.2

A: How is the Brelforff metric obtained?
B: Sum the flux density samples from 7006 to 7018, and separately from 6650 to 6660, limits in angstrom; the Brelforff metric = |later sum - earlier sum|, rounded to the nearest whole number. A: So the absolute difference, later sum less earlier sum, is 13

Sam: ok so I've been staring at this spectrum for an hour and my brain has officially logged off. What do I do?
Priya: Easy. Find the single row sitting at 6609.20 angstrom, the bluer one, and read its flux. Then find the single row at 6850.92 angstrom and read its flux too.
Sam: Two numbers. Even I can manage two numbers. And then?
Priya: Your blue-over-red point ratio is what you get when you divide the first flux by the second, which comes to 1.04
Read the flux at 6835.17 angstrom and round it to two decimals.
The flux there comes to 19.35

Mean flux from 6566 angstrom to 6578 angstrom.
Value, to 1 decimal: 19.4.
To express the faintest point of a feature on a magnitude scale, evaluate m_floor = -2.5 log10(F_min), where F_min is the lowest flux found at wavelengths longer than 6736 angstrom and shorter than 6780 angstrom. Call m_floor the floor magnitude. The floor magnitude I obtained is -3.19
